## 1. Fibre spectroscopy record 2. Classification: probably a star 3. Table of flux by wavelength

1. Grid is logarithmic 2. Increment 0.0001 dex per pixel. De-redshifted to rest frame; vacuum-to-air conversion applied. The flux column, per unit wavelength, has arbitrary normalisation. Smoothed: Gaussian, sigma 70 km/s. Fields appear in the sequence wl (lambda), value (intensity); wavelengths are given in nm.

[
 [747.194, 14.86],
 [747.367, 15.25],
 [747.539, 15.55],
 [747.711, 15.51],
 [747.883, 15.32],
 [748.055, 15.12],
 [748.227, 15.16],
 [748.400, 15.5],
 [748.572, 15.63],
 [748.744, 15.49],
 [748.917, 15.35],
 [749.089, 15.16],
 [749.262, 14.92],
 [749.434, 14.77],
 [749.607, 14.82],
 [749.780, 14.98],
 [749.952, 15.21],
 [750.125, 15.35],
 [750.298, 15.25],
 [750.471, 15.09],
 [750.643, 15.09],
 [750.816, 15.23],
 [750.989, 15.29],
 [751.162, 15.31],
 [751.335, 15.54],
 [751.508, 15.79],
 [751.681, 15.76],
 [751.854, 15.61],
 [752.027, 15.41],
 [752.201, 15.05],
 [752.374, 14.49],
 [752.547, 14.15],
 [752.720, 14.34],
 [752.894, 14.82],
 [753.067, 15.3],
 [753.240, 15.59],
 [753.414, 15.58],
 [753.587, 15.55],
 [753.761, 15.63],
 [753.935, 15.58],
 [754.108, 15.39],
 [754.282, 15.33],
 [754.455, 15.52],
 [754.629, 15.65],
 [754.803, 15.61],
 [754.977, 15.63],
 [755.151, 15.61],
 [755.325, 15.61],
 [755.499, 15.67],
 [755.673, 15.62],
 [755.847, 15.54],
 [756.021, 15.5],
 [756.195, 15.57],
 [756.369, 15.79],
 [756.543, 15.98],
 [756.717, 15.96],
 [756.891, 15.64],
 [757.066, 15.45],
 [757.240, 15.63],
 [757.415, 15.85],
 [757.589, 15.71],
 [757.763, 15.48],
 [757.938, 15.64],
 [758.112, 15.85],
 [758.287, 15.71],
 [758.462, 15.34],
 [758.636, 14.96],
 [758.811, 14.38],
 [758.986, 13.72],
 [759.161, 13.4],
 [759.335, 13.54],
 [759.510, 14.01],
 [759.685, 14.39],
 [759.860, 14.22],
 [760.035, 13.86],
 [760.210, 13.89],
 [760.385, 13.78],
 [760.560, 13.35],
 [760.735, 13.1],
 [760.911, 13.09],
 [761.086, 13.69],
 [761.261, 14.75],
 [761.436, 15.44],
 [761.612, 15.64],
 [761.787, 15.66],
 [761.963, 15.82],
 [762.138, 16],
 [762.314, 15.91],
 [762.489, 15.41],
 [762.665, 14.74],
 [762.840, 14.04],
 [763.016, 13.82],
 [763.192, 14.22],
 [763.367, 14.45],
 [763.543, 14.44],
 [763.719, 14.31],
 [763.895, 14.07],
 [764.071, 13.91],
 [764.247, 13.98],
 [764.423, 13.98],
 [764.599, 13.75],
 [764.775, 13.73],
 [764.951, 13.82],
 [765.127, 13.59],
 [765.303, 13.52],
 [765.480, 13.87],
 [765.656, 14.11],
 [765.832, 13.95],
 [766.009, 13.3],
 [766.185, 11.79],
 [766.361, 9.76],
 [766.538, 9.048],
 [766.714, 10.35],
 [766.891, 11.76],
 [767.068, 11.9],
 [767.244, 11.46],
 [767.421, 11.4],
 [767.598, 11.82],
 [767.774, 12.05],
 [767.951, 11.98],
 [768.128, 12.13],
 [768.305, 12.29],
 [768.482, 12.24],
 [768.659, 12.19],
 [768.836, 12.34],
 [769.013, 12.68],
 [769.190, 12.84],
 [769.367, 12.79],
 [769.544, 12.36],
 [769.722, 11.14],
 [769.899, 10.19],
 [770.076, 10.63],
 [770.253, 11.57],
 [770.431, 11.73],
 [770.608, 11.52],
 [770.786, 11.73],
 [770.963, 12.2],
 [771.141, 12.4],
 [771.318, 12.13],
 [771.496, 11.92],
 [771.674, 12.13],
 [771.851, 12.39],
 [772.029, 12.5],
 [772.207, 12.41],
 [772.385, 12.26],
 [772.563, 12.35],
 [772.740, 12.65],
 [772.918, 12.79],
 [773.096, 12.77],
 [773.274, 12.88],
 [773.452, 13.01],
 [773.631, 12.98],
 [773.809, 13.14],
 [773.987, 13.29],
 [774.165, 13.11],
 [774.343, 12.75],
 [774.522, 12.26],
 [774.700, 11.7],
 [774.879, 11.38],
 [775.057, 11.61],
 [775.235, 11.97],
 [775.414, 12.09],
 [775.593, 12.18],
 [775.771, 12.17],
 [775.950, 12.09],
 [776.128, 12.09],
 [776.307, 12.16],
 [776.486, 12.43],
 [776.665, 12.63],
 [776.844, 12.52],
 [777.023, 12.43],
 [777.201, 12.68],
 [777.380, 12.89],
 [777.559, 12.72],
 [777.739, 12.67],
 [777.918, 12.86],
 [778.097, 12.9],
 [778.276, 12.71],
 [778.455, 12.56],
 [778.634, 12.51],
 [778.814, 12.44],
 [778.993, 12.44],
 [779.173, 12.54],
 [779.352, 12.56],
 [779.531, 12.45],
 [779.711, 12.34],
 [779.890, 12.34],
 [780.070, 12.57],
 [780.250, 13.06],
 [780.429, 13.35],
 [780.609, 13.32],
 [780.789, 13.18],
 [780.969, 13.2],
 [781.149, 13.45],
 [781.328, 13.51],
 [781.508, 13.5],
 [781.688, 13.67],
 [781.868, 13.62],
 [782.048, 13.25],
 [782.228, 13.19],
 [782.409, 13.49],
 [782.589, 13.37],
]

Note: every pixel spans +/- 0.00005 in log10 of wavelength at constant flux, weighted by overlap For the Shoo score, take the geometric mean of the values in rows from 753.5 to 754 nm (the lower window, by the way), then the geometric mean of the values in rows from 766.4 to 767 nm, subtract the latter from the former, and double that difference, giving 11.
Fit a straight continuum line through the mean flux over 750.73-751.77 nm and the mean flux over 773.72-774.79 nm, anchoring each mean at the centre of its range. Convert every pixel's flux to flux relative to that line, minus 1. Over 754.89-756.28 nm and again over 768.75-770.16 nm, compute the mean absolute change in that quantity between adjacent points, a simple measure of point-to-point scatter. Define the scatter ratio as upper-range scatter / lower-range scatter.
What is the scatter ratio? 13.3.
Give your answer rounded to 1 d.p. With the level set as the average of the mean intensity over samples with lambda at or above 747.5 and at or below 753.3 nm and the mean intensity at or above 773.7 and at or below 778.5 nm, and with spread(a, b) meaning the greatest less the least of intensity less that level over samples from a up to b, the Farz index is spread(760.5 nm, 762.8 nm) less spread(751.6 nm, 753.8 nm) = 1.3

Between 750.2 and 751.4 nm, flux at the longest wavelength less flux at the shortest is 0.3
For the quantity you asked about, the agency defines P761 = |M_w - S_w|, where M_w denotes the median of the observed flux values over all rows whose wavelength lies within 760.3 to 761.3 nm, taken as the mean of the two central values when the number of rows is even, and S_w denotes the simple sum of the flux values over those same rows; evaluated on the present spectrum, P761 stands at 68.2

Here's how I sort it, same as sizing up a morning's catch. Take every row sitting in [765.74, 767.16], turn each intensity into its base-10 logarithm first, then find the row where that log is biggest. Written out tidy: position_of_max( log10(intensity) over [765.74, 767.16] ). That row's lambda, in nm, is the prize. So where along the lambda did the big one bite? 765.832 nm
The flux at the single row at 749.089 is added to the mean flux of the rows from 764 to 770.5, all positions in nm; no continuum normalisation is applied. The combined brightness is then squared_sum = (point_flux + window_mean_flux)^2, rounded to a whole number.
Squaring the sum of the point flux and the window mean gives 755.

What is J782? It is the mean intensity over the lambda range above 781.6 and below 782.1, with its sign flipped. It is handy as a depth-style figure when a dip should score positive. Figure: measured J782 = -13.5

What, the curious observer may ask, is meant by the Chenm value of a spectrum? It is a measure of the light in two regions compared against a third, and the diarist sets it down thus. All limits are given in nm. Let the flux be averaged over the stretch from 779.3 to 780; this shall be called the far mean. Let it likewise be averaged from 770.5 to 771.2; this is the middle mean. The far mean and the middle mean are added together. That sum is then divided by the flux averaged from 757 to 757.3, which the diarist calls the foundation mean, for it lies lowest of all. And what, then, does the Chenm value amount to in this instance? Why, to 1.57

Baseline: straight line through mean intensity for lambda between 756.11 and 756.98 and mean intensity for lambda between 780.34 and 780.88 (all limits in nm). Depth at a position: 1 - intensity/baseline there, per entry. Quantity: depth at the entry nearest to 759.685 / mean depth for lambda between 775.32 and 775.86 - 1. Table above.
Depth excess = -0.4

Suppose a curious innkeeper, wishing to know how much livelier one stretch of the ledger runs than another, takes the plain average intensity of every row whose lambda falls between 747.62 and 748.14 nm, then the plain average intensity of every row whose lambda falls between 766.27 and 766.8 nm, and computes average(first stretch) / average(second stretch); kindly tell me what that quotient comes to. 1.6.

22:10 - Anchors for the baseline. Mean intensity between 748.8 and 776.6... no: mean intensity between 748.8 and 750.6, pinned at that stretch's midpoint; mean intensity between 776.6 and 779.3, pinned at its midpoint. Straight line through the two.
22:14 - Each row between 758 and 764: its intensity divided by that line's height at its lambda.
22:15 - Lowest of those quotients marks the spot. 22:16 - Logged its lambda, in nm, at 760.735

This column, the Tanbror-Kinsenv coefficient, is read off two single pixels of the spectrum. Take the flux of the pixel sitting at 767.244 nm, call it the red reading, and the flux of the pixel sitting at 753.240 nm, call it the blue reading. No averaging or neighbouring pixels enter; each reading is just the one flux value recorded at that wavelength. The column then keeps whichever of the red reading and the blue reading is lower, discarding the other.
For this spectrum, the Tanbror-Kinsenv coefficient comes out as 11.5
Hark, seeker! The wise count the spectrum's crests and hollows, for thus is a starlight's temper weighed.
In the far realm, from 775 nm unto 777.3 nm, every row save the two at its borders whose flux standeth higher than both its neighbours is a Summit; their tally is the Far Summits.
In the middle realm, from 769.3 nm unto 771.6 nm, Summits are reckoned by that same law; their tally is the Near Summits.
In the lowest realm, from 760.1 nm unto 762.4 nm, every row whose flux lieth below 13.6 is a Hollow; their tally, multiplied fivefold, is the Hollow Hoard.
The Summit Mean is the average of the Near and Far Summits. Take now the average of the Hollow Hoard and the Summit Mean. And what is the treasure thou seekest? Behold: 8.5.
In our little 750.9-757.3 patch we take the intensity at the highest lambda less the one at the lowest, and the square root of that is 0.58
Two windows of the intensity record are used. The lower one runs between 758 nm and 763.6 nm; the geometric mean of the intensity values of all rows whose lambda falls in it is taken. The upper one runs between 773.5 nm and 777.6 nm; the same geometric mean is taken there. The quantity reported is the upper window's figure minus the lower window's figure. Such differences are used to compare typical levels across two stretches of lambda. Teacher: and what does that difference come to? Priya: -2.1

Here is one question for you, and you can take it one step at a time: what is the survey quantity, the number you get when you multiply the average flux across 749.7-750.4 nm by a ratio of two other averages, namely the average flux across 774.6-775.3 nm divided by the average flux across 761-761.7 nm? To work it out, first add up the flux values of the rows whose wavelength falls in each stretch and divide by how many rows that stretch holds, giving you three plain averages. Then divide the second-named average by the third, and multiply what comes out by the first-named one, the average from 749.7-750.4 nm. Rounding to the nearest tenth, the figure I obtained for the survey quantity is 11.9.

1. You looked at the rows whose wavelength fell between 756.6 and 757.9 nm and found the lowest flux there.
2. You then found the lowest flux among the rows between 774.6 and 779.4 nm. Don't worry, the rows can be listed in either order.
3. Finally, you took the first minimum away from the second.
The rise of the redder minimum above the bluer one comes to -4.1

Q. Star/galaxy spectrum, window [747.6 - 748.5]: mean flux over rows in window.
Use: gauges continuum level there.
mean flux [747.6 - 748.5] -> 15.3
